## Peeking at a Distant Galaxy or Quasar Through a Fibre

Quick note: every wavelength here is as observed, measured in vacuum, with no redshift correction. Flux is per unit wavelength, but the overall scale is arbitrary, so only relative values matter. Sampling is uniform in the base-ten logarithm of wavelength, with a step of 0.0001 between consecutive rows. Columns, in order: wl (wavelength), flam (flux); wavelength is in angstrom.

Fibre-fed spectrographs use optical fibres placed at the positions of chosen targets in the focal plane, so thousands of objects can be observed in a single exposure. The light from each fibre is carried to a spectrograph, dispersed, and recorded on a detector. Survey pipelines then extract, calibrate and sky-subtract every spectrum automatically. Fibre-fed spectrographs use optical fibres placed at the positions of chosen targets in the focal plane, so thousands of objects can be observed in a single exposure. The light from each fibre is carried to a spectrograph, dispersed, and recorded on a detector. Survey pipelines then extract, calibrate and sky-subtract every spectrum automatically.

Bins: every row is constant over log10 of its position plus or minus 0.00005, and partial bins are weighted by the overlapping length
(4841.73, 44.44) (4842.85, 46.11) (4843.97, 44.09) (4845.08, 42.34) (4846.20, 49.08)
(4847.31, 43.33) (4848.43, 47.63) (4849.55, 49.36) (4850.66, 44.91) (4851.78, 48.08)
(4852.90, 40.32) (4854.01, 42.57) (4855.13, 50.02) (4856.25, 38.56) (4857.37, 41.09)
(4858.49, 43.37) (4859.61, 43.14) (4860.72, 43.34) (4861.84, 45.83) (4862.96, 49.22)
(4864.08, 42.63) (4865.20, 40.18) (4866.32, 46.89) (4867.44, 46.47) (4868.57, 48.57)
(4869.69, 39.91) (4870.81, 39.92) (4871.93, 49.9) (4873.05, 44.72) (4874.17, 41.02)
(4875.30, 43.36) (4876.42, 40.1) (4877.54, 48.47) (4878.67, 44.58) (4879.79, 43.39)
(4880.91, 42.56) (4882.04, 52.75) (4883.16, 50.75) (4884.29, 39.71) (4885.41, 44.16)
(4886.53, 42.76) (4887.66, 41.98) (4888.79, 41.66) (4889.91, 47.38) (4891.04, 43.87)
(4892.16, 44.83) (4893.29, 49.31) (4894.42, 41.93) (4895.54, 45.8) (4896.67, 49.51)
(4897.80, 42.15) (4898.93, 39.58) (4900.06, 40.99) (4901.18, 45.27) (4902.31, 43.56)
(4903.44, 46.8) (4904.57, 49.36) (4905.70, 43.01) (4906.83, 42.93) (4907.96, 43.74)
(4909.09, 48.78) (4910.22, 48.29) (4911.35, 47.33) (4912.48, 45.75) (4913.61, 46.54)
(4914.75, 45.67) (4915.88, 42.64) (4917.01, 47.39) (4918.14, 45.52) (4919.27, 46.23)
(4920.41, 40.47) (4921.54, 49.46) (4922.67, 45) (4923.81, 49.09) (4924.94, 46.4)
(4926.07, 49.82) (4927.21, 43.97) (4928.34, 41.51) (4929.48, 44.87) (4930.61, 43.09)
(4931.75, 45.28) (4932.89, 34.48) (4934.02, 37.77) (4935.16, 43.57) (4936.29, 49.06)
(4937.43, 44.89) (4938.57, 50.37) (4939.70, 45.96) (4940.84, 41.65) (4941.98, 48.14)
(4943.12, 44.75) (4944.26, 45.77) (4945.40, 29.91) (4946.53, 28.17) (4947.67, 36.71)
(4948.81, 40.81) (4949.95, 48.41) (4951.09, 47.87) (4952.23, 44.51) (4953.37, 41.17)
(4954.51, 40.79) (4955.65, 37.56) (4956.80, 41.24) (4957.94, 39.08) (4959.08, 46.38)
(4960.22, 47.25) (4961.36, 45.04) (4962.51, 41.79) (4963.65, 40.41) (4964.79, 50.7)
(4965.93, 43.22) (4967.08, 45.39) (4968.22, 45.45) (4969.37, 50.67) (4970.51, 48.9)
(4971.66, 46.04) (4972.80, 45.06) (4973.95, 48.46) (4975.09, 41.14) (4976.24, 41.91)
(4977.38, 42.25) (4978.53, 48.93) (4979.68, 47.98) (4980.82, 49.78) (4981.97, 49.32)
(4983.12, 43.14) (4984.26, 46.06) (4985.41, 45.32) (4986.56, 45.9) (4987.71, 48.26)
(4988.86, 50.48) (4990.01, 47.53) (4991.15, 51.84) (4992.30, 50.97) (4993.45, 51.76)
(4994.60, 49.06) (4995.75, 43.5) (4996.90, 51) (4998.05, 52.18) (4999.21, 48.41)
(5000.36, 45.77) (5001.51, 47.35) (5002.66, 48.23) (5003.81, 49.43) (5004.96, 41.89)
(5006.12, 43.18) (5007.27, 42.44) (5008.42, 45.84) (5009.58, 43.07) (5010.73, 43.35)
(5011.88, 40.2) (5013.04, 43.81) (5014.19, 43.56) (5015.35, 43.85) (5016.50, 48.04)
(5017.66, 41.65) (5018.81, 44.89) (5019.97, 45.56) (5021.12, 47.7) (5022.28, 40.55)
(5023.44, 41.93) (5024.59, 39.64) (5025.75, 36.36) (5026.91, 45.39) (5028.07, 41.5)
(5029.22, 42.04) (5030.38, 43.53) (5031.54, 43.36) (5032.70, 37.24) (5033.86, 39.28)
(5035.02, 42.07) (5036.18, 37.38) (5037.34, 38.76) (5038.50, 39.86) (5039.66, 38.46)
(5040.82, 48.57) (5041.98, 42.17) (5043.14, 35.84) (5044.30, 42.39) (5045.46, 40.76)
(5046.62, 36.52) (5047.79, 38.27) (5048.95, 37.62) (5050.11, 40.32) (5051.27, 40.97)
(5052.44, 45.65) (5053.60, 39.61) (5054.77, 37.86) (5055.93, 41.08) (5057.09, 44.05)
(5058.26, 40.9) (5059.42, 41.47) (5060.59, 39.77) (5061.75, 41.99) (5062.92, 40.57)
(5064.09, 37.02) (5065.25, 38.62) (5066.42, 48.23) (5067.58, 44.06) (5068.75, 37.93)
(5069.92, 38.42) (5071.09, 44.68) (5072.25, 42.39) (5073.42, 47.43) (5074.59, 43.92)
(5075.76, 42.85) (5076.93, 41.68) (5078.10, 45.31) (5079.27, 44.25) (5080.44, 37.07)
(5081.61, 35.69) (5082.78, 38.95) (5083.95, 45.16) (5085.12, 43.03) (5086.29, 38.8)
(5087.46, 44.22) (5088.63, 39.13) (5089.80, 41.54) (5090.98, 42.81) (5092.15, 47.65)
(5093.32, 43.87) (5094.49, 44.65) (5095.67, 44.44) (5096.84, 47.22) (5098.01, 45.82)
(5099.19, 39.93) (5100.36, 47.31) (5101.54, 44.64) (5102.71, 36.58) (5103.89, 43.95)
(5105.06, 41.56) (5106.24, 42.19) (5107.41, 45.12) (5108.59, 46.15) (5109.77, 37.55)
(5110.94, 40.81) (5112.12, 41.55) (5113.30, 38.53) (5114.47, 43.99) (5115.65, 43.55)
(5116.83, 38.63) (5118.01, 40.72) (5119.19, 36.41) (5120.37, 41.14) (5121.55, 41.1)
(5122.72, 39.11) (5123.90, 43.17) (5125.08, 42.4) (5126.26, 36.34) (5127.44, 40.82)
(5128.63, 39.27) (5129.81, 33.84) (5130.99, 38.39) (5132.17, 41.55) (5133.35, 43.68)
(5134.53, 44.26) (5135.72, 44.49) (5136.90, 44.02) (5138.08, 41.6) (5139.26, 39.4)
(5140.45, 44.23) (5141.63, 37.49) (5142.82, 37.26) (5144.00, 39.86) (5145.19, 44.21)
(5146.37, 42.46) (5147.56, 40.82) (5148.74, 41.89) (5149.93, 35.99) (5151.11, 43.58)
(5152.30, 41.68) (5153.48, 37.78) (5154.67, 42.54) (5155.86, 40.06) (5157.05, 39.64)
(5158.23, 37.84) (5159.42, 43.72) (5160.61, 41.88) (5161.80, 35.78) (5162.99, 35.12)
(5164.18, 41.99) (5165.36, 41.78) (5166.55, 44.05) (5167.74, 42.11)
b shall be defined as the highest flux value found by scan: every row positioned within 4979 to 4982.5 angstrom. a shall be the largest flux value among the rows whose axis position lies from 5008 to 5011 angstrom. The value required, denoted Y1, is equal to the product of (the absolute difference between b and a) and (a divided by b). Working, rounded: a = 45.84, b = 49.78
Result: 4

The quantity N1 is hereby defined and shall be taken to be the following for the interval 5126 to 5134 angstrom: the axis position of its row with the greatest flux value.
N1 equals 5133.35 angstrom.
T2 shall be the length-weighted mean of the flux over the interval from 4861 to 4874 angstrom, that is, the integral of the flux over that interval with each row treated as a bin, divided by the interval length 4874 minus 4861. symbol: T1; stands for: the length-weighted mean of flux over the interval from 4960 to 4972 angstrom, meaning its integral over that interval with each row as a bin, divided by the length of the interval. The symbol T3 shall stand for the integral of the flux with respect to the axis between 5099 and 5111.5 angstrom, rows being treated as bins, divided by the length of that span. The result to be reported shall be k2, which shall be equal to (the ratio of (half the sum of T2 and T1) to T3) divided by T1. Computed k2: 0.023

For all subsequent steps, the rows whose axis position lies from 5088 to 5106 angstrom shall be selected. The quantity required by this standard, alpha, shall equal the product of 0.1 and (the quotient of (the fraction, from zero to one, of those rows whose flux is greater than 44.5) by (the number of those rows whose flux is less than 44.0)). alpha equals 0.0050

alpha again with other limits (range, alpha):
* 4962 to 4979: 0.0100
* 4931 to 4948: 0.0076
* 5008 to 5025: 0.0033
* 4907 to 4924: 0.0267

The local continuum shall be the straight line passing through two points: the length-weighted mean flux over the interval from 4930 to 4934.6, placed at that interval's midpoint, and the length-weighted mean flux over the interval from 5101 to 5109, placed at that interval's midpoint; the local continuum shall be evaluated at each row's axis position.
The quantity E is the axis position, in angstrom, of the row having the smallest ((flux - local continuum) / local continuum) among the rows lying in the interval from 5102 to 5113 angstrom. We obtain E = 5102.71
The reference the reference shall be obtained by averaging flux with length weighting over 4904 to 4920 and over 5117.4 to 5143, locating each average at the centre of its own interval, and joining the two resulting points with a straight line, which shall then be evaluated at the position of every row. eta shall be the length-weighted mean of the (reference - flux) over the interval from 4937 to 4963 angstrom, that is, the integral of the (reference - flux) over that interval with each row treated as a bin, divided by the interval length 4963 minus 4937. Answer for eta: 2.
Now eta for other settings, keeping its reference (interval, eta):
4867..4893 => 2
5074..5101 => -1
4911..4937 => 1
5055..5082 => 0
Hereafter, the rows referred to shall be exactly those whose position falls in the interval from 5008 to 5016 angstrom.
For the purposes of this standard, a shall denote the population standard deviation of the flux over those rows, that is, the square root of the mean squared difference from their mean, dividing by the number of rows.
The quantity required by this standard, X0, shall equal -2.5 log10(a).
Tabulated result -0.47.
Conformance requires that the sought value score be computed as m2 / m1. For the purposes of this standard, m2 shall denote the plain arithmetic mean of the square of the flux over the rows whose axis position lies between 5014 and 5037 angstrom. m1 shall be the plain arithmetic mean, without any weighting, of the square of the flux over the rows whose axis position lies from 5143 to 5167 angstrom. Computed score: 1.08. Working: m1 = 1659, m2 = 1797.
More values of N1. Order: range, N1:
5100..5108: 5100.36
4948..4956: 4949.95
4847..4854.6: 4849.55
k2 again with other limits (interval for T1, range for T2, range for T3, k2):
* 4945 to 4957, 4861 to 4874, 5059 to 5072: 0.026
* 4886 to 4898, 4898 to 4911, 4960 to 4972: 0.022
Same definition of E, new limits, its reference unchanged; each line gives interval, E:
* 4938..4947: 4946.53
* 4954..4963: 4955.65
